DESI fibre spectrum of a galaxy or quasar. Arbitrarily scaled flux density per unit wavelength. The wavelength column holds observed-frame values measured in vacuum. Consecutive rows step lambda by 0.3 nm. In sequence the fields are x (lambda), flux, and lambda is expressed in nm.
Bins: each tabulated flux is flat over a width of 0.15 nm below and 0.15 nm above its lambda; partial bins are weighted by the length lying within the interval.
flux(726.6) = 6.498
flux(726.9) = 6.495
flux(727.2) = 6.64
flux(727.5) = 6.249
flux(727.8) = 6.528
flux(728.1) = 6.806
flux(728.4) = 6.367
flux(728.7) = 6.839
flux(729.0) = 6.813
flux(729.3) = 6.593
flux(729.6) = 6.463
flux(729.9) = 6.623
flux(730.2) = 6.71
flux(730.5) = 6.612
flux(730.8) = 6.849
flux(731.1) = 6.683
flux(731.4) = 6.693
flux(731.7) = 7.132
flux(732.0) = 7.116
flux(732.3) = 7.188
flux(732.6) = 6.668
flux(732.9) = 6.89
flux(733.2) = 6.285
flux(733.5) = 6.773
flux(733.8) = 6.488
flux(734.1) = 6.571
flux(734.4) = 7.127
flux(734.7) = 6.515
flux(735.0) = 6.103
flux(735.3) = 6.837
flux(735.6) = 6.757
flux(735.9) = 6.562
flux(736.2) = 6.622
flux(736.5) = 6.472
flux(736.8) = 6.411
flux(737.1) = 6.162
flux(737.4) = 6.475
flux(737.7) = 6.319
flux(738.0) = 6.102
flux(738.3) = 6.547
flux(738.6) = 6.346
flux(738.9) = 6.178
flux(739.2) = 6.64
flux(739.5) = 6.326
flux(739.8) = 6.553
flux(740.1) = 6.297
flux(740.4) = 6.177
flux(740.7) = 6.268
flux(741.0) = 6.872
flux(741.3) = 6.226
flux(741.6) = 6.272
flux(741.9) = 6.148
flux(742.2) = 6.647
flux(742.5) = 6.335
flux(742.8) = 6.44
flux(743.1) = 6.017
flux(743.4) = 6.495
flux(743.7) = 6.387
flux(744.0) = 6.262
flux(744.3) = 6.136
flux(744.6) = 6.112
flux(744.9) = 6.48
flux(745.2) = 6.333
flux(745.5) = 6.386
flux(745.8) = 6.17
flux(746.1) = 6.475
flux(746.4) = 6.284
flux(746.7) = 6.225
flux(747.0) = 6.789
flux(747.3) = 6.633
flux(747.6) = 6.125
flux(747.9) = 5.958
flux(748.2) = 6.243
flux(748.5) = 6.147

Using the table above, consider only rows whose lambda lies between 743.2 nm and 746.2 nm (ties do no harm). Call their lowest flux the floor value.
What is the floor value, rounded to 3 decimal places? 6.112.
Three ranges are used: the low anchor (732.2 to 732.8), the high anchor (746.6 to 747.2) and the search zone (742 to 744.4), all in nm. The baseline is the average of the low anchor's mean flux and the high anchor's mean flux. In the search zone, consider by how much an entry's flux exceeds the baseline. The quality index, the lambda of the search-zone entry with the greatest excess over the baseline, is 742.2 nm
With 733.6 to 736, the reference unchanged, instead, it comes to 734.4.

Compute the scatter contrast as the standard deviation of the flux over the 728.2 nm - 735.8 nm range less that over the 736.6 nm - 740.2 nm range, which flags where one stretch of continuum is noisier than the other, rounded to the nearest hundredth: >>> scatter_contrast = 0.10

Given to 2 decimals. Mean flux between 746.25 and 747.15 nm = 6.43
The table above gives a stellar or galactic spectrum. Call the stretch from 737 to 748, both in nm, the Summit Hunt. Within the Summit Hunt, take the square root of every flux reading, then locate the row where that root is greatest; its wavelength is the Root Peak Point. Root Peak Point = 741.0 nm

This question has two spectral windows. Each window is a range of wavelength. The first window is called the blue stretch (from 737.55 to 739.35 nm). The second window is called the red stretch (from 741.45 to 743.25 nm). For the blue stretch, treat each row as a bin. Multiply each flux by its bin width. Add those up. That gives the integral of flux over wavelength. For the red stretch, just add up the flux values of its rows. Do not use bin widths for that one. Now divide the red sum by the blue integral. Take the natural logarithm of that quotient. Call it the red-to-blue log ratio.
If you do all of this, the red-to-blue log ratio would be 1.20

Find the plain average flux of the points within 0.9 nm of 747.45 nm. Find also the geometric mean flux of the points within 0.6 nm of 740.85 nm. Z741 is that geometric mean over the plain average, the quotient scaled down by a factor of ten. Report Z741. 0.101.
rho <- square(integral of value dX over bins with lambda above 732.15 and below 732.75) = 17.3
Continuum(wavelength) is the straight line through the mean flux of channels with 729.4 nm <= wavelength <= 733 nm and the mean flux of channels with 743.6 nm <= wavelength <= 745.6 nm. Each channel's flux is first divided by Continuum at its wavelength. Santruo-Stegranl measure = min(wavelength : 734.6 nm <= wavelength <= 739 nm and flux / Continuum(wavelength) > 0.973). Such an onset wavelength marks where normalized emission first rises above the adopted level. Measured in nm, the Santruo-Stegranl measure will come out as 734.7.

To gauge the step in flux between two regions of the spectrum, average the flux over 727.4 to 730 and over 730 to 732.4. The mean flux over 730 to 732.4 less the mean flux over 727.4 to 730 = 0.3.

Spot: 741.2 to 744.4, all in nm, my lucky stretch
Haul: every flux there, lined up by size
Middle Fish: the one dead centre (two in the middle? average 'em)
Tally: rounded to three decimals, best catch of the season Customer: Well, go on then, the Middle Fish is 6.272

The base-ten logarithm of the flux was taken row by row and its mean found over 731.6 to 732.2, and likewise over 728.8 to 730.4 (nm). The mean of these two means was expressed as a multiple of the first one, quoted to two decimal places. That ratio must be 0.98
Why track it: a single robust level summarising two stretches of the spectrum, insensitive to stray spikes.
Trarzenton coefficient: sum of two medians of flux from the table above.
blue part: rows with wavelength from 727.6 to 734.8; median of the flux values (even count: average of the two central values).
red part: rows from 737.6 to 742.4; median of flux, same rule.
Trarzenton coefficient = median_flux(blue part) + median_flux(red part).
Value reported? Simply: 13.0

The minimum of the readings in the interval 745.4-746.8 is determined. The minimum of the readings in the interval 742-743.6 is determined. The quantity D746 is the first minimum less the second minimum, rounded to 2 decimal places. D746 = 0.15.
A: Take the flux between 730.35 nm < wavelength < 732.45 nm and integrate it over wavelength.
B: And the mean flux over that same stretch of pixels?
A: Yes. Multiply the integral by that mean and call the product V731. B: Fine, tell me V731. 100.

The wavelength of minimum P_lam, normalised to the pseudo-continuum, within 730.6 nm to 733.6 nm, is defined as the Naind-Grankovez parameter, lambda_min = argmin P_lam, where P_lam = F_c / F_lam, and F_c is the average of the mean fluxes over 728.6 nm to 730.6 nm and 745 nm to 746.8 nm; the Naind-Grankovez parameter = 732.3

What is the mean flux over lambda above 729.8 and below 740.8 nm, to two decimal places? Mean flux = 6.57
